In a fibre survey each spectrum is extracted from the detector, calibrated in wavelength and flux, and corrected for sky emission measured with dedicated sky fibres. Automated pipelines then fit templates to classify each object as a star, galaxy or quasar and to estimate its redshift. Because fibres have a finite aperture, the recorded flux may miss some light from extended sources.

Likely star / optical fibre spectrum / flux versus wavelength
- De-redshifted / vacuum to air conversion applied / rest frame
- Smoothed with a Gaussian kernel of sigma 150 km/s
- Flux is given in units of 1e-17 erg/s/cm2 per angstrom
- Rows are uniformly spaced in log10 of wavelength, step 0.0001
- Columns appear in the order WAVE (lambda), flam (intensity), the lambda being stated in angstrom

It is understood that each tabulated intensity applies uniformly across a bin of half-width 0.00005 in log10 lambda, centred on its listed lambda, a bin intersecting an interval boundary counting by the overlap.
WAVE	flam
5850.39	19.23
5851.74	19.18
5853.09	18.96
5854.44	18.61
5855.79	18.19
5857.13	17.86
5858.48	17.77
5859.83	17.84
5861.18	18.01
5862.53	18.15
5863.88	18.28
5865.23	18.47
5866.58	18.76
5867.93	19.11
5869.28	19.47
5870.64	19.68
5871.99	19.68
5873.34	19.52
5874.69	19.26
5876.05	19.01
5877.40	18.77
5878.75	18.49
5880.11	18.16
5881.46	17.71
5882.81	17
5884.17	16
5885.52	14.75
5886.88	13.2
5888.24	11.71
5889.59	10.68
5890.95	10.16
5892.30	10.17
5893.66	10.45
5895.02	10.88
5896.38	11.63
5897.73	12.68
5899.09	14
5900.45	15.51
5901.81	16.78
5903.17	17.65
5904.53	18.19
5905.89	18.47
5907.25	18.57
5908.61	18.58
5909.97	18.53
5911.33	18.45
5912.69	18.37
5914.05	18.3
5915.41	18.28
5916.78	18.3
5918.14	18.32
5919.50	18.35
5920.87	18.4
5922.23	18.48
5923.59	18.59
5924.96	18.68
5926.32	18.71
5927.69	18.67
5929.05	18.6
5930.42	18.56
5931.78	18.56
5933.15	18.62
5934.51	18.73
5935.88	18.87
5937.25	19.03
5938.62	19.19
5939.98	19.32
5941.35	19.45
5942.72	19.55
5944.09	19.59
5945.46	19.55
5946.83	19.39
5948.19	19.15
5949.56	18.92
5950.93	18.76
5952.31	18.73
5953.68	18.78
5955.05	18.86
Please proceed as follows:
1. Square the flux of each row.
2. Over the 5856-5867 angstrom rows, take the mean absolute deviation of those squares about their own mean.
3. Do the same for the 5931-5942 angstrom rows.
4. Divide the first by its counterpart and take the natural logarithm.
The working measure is -0.1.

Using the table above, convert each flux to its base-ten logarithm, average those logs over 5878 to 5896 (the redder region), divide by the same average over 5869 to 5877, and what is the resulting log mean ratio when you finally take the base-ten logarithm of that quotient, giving -0.06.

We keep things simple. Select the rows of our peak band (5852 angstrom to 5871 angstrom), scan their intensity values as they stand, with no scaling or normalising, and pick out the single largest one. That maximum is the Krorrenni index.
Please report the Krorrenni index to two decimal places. 19.68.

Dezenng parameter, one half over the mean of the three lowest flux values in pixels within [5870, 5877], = 0.0260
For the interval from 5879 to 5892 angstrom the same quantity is 0.0461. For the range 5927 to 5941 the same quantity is 0.0269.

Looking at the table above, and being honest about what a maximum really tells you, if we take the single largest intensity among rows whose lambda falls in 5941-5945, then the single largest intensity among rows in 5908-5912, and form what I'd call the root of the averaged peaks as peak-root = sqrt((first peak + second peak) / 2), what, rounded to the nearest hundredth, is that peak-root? 4.37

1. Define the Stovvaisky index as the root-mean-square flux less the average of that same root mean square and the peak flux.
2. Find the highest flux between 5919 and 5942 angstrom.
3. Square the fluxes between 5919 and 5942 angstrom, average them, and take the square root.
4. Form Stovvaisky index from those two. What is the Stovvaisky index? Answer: -0.35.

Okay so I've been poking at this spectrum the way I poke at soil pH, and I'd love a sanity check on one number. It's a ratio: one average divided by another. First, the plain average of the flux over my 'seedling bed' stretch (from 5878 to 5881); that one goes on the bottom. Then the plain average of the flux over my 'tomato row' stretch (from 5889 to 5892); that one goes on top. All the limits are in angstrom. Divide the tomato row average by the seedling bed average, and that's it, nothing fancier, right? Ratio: 0.57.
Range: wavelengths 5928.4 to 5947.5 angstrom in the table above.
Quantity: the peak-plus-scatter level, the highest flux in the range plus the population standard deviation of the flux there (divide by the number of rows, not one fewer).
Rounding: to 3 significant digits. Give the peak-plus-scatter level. 20.0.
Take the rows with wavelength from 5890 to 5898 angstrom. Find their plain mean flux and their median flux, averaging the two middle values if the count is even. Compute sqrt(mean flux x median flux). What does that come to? 10.8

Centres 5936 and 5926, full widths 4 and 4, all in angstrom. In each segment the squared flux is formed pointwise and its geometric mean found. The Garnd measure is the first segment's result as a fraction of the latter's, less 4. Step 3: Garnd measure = -3.0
